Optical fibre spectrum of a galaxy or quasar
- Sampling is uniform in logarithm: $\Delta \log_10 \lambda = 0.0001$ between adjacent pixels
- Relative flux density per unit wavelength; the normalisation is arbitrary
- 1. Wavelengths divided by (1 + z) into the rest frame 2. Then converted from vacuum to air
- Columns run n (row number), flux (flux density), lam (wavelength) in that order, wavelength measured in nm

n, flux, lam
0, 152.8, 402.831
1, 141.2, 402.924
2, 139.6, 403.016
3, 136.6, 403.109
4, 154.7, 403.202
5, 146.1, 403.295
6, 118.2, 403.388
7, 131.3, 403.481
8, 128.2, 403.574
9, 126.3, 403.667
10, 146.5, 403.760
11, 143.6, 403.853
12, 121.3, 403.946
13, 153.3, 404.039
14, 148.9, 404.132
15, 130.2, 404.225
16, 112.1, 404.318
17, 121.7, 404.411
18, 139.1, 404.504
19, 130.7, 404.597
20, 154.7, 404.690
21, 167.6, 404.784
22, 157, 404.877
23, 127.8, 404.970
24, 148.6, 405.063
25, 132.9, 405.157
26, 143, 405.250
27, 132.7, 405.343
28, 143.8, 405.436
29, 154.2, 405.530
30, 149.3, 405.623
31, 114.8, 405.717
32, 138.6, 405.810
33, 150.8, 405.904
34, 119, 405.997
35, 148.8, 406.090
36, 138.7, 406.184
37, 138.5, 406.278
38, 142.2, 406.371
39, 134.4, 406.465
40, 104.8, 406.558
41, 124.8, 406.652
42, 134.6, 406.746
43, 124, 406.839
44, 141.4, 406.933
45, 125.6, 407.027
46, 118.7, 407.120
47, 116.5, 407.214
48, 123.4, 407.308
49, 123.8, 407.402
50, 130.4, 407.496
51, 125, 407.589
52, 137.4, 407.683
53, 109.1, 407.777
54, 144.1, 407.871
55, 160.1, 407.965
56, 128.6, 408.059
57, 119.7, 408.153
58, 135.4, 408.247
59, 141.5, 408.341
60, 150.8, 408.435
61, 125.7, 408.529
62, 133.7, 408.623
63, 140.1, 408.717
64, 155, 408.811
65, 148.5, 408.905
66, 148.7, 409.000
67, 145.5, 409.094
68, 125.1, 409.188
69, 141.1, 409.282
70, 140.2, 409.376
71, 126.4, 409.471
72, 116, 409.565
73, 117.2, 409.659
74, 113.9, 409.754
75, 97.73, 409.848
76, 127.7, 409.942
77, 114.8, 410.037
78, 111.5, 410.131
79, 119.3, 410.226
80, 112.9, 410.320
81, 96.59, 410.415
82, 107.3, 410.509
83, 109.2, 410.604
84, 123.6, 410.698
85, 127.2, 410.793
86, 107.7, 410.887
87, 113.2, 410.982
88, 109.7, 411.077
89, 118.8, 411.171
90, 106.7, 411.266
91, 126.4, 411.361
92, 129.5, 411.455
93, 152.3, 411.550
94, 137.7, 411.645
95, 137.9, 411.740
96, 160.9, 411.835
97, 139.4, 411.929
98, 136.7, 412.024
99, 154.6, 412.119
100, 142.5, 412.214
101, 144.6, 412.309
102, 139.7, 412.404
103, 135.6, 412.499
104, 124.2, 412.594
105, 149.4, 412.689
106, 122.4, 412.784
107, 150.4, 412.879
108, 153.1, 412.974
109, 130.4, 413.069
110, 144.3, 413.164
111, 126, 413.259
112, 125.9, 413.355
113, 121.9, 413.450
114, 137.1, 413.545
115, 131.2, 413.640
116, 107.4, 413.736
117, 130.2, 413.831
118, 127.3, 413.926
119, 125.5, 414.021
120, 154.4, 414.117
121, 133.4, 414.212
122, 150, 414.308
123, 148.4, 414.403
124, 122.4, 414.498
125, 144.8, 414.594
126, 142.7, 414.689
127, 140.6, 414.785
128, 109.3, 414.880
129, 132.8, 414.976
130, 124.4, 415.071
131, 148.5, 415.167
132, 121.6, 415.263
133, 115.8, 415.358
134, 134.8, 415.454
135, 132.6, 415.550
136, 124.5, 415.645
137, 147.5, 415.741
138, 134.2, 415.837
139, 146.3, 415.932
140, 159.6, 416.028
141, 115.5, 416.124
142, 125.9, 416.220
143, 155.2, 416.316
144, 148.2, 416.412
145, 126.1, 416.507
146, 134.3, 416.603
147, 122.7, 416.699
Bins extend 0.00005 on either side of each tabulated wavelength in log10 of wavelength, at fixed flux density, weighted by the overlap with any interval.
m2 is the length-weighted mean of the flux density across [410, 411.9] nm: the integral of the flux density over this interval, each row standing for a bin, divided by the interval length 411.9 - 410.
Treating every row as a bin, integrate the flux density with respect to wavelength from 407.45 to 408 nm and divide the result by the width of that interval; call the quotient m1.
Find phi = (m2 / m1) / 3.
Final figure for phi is 0.302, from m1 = 134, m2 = 121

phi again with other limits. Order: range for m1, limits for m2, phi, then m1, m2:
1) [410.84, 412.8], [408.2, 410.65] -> 0.318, 133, 127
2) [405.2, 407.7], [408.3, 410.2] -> 0.329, 133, 131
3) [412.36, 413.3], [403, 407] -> 0.332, 138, 137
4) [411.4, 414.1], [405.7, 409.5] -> 0.327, 137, 134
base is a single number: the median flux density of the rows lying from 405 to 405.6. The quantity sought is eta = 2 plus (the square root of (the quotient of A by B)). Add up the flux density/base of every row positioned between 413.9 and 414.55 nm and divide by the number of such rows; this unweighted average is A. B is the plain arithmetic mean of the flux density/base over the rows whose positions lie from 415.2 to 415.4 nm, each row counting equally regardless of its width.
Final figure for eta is 3.08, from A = 0.96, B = 0.83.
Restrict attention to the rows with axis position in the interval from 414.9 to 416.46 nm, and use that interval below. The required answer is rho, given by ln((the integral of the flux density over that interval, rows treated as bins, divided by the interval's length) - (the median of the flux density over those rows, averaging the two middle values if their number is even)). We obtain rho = 0.4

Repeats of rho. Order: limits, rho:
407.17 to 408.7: 0.8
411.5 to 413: 0.2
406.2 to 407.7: 1.0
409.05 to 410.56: 1.1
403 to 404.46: -0.2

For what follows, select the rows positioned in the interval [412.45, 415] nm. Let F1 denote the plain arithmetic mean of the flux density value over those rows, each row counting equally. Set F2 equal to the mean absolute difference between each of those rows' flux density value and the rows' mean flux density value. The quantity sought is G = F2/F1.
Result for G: 0.0781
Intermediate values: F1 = 134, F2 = 10.48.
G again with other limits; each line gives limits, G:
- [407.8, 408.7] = 0.0735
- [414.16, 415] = 0.0756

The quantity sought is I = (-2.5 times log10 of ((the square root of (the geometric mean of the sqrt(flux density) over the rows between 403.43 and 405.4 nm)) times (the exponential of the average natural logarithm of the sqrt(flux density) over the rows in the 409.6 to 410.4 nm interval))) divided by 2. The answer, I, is -1.95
